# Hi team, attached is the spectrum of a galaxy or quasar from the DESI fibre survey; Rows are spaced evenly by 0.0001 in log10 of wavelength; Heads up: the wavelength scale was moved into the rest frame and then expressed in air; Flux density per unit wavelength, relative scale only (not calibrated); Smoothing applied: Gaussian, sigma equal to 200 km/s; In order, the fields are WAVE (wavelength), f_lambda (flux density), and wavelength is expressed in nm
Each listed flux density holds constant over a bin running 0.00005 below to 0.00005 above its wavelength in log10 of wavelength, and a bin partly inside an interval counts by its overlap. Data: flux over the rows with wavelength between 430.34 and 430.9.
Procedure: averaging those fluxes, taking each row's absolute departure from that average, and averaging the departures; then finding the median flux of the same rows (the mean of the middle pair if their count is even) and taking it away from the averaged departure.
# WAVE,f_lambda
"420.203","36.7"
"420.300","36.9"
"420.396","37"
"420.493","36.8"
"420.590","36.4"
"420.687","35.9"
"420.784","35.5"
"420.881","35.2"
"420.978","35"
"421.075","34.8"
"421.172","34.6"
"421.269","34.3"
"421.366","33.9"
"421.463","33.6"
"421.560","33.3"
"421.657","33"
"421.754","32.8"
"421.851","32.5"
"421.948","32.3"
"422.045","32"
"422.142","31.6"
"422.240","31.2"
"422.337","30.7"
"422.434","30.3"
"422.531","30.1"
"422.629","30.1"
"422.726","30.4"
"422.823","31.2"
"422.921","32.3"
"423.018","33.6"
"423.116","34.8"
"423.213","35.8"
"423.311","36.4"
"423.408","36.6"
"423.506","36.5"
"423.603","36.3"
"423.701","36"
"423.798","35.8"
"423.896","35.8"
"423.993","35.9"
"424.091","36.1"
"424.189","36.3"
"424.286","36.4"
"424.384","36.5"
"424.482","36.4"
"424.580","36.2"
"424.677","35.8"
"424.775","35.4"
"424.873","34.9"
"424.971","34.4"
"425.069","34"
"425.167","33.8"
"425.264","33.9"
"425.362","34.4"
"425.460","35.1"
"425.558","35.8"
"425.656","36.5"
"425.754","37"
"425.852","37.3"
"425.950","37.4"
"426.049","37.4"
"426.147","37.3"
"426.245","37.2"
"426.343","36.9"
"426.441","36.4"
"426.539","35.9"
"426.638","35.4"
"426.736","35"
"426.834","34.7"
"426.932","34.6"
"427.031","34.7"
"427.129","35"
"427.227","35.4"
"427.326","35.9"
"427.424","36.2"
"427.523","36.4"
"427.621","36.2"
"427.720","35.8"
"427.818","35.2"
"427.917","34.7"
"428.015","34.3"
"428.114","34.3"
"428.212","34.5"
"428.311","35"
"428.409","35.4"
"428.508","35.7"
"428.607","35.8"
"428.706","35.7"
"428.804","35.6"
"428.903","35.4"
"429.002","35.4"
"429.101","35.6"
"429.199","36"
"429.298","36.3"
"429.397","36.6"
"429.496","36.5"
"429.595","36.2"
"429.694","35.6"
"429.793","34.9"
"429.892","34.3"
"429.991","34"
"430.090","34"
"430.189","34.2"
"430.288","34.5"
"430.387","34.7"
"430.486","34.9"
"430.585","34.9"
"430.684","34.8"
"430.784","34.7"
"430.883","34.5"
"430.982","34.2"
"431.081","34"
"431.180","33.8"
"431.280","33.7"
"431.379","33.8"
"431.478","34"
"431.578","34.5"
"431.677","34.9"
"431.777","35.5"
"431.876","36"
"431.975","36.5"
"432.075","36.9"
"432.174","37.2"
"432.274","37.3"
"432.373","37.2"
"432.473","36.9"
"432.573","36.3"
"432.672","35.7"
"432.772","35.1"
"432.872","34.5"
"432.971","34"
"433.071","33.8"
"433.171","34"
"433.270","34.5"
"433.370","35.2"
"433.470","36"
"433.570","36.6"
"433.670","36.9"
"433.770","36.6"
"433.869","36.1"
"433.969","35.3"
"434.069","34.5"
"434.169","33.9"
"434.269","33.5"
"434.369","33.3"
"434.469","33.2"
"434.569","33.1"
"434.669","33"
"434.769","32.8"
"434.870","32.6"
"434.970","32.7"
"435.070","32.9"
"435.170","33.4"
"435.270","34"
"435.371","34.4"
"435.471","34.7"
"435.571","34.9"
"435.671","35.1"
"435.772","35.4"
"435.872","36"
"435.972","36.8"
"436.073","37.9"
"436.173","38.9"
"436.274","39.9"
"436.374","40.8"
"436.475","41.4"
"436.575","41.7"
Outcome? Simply -34.6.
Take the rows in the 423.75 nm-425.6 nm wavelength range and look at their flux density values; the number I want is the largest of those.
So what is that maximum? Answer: 36.5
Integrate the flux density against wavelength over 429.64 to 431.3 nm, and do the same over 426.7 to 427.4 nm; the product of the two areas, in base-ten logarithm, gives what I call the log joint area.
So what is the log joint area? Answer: 3.1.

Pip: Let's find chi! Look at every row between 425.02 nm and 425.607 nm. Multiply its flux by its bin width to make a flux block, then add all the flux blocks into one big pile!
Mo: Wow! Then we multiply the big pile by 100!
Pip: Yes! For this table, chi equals 2027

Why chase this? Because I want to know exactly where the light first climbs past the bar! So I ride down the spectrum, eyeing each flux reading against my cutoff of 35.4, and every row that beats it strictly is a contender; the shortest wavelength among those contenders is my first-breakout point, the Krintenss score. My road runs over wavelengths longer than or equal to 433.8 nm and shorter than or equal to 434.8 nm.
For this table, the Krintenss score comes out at 433.869 nm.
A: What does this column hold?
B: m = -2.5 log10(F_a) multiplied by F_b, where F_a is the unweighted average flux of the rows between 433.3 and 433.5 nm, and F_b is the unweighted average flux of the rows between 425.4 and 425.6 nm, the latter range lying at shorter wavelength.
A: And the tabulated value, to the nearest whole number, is -137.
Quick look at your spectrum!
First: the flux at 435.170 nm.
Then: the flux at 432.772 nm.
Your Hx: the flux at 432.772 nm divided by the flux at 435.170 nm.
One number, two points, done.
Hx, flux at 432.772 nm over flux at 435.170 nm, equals 1.05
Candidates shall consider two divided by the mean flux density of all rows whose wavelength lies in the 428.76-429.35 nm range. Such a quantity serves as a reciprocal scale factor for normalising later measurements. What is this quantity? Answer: 0.0560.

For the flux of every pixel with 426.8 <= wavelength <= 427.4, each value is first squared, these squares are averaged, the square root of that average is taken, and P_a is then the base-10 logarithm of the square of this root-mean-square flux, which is 3.09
